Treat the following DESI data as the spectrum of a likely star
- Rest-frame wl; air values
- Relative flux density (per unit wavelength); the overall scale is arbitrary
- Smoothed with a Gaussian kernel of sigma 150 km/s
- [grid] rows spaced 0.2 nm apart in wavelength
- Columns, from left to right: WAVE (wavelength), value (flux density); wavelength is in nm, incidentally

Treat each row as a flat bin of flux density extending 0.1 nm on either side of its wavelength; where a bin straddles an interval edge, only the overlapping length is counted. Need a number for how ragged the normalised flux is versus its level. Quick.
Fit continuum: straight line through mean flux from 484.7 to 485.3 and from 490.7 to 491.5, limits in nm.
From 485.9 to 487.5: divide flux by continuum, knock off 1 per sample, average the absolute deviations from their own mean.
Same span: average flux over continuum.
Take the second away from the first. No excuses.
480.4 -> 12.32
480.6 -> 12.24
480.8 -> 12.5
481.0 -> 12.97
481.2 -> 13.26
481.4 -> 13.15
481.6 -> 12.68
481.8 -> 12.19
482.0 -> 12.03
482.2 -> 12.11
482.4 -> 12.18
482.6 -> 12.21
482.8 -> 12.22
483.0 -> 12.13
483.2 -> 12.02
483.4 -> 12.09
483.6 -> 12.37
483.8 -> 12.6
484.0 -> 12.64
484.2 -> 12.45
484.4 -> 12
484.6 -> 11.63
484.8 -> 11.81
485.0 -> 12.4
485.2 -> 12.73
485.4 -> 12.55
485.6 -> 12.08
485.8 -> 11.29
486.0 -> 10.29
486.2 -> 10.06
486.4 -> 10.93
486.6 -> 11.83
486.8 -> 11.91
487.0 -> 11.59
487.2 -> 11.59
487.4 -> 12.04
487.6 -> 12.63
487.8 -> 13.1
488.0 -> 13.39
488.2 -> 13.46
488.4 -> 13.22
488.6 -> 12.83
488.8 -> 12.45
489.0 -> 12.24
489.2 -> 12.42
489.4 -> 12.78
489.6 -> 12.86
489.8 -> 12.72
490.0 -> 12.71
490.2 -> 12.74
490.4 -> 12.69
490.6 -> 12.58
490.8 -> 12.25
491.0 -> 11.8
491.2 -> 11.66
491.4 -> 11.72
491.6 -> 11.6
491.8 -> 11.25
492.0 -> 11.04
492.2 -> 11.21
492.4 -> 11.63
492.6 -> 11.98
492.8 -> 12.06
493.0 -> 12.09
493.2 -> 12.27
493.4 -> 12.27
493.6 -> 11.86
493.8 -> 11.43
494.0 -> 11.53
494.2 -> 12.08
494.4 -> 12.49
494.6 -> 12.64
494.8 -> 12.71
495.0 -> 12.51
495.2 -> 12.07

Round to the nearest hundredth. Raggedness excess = -0.87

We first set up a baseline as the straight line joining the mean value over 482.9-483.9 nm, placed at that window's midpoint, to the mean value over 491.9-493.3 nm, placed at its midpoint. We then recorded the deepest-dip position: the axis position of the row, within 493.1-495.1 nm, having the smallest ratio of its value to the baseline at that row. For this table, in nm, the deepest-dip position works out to 493.8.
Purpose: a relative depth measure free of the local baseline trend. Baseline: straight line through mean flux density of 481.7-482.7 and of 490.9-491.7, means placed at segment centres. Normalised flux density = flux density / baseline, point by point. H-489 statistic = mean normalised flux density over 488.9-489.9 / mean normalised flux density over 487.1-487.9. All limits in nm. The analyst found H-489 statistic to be 1.03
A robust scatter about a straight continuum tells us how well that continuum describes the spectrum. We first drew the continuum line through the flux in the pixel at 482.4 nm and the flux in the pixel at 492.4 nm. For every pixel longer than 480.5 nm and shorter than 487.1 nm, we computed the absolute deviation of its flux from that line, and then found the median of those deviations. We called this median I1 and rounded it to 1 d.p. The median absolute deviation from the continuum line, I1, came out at 0.3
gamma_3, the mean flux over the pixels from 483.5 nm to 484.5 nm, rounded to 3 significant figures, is 12.4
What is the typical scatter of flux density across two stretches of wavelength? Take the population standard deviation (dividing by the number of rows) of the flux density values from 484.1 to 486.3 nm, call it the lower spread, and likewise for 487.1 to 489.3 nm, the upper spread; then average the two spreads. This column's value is 0.71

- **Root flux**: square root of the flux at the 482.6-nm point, 3.49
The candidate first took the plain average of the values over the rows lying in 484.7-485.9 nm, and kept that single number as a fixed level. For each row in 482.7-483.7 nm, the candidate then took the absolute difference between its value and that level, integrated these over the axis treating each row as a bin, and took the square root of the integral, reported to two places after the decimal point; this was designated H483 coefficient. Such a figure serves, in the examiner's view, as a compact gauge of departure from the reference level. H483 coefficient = 0.31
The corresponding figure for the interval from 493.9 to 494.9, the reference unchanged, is 0.65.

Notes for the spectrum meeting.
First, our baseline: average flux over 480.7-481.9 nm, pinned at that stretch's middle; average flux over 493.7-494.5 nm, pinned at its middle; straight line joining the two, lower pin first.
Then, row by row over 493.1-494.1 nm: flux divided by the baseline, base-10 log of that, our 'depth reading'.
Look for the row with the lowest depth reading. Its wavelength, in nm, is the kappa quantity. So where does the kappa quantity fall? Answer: 493.8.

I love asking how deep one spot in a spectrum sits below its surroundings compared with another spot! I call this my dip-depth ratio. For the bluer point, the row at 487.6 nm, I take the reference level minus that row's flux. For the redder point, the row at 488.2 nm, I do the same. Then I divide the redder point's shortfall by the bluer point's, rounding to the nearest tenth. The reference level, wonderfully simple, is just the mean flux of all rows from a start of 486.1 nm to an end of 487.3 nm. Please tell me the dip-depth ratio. 1.6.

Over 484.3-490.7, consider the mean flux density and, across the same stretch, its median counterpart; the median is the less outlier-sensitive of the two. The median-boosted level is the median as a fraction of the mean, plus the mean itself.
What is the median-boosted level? 13.25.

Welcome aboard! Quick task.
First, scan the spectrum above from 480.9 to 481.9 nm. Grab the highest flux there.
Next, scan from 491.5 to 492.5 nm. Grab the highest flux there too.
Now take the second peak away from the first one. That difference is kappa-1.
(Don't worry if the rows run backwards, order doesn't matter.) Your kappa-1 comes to 1.6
